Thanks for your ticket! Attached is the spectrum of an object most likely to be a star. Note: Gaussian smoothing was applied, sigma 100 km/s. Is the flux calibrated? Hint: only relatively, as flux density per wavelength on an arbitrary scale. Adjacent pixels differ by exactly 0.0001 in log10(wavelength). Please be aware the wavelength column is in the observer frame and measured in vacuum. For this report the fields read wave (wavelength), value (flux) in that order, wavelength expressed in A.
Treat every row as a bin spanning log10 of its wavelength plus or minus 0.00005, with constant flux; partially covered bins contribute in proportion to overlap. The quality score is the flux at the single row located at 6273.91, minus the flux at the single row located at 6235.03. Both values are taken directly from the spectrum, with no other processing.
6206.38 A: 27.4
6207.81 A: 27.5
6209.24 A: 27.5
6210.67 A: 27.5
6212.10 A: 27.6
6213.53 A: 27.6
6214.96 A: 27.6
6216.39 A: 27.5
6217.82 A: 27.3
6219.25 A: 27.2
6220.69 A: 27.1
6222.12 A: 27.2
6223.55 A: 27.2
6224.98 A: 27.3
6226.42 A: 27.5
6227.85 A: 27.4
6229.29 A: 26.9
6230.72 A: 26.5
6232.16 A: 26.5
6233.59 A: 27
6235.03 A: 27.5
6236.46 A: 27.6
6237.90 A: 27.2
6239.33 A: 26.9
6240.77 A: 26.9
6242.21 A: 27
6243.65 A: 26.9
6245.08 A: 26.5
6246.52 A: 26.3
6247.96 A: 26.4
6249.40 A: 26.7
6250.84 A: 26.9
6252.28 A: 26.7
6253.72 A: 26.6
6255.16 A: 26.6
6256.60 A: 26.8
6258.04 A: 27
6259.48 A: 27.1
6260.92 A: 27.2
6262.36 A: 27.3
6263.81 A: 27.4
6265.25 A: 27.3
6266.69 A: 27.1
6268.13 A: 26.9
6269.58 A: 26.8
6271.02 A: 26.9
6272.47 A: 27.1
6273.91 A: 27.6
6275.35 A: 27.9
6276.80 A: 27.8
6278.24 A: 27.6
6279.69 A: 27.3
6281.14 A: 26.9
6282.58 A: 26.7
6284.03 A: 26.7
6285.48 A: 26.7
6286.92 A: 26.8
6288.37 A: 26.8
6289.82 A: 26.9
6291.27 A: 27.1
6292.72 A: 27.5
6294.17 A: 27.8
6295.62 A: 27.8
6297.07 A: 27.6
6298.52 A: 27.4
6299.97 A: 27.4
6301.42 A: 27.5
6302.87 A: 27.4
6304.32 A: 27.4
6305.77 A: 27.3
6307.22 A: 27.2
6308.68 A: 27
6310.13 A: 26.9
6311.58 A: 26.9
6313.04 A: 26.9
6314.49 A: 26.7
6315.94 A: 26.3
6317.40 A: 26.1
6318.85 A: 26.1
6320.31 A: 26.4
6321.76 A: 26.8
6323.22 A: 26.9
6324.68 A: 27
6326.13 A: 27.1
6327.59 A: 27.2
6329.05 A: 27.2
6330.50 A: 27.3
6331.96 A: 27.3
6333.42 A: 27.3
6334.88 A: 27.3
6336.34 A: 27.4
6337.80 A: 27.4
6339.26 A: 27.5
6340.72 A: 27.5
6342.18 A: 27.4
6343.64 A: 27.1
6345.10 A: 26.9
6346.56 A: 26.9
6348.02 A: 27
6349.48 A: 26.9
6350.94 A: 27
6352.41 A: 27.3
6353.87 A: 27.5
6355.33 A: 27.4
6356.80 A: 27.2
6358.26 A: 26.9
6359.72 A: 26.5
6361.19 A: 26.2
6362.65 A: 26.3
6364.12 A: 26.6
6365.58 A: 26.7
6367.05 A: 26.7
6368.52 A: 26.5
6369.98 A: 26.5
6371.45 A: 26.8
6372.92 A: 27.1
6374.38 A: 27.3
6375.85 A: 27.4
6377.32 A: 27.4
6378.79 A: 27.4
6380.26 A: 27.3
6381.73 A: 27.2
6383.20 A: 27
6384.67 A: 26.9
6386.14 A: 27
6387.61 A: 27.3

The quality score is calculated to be 0.1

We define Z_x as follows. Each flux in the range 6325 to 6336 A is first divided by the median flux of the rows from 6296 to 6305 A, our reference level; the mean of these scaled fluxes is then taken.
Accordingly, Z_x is 0.99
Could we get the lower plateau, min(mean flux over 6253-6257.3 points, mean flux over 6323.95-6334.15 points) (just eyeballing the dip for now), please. 26.7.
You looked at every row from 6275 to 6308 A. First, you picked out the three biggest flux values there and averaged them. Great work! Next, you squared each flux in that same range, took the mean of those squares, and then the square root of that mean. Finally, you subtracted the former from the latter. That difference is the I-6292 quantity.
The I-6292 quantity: -0.55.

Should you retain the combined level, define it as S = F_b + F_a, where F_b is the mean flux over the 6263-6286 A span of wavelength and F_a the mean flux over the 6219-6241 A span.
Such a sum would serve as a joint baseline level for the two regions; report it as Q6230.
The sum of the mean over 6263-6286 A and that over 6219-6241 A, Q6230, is 54.3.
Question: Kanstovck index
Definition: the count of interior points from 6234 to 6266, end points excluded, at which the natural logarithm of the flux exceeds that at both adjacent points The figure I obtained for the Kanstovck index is 4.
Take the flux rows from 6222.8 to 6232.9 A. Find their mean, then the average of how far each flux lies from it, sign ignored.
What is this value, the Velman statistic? 0.35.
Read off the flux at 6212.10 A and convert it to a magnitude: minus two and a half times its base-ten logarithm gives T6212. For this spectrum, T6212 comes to -3.60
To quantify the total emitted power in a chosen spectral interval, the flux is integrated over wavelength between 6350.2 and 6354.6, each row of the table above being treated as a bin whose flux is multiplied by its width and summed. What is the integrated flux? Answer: 120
